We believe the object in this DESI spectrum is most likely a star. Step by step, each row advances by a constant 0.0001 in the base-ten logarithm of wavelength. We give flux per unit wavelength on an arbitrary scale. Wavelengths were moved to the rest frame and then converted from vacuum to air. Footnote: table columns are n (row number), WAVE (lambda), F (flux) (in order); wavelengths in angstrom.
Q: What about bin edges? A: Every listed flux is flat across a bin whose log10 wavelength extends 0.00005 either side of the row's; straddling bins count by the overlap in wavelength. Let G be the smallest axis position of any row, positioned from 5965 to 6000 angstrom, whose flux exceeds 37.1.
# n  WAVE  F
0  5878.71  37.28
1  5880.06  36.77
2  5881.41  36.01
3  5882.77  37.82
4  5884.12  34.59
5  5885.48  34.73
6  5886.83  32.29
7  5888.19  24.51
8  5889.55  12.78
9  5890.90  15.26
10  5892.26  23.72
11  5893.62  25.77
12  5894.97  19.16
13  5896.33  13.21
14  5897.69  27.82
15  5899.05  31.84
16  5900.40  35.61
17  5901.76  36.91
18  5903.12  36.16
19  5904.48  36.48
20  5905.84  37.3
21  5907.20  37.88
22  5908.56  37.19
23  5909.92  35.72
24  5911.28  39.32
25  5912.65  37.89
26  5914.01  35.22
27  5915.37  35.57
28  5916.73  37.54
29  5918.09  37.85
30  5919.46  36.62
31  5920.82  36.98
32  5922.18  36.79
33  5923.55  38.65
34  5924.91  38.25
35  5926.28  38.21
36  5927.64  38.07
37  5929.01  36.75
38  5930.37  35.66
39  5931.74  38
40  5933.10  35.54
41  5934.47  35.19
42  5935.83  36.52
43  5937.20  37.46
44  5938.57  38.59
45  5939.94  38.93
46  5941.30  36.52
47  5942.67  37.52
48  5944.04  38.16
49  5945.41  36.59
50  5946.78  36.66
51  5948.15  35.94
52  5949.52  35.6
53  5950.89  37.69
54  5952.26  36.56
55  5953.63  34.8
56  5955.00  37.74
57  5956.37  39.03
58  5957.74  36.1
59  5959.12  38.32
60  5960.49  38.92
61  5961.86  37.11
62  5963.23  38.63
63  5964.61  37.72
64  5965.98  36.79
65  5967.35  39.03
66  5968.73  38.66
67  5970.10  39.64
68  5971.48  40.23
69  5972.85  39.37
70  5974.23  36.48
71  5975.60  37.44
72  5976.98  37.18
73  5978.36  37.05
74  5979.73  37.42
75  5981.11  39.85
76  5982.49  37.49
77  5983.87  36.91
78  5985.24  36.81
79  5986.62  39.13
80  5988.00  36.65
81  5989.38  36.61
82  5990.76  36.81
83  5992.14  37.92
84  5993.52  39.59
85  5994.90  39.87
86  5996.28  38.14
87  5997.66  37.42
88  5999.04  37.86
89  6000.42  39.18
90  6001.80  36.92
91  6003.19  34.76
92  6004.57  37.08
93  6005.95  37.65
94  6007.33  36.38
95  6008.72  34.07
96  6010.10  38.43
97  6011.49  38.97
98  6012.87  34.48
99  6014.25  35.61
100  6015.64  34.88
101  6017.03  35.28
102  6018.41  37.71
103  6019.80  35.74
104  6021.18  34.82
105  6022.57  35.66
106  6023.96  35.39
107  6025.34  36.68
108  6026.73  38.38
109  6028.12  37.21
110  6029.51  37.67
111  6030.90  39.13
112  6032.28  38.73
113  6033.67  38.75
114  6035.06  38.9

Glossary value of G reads 5967.35 angstrom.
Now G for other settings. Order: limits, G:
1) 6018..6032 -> 6018.41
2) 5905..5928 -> 5905.84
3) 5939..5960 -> 5939.94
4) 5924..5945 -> 5924.91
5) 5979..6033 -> 5979.73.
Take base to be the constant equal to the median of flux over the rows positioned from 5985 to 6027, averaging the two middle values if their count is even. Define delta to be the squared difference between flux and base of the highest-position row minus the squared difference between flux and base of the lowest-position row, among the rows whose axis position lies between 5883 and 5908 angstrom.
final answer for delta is -3.8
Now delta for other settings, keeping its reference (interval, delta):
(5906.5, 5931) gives 0.2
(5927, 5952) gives -0.8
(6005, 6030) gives 0.0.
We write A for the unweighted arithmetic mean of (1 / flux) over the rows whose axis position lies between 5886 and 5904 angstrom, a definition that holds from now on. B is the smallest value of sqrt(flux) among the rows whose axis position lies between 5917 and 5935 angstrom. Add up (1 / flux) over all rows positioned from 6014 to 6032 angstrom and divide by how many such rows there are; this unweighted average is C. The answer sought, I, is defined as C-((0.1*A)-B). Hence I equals 5.96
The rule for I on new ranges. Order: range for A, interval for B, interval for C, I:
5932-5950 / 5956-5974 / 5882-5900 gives 6.05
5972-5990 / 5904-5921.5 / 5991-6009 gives 5.96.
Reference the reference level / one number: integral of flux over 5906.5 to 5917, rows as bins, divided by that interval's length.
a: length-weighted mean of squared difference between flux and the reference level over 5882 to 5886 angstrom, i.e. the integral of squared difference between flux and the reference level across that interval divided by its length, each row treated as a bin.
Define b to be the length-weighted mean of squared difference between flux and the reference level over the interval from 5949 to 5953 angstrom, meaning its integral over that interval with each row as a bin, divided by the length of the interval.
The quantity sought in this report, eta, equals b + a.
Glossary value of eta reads 4.7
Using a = 3.8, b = 0.9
